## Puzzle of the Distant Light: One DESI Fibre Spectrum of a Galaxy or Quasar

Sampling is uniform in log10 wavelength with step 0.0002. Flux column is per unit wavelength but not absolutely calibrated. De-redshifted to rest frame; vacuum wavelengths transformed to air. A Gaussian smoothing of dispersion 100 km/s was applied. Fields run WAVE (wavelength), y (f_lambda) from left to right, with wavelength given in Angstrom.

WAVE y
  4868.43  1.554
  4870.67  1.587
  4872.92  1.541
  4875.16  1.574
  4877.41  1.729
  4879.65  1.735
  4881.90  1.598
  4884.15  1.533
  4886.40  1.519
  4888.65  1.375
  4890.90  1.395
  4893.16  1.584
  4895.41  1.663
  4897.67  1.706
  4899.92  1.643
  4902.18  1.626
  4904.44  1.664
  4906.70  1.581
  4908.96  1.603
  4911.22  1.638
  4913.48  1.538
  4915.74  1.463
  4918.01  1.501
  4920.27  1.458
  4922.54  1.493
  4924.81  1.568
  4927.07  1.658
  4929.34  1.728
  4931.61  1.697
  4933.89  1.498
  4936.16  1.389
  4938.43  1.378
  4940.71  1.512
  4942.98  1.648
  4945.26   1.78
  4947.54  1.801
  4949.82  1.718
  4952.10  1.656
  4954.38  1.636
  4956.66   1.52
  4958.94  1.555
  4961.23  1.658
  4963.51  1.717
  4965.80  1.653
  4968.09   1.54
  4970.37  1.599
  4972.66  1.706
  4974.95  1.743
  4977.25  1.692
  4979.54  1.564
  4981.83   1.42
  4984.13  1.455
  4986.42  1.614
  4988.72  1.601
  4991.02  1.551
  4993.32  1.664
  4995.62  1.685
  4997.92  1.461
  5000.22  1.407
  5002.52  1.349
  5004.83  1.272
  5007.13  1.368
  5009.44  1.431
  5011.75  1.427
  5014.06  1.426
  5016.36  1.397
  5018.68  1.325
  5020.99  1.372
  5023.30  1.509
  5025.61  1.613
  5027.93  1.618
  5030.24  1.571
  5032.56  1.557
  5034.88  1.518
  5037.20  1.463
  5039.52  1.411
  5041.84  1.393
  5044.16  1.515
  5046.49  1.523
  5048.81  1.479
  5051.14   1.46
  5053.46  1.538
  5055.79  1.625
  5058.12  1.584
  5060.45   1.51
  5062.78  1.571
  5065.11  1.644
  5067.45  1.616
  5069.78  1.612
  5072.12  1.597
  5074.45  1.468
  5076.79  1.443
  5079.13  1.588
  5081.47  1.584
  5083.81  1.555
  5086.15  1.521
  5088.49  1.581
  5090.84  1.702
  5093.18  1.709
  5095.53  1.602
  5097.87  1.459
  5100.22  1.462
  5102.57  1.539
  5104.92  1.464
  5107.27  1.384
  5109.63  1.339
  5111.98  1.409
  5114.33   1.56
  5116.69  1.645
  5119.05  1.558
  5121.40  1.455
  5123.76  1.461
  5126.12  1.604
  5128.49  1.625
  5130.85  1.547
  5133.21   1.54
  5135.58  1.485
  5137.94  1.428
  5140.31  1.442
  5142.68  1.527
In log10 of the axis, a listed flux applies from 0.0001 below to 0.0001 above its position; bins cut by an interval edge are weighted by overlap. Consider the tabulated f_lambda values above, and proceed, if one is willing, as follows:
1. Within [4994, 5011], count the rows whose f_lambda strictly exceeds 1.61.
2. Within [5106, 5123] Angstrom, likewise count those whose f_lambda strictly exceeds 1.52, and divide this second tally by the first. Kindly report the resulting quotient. 3.00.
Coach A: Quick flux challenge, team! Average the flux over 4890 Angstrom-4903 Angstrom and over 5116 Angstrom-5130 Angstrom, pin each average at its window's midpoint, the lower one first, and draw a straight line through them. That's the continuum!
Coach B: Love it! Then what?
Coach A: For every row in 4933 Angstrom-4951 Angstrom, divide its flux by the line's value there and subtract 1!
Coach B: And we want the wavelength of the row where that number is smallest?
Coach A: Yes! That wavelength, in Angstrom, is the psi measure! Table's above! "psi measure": 4938.43 Angstrom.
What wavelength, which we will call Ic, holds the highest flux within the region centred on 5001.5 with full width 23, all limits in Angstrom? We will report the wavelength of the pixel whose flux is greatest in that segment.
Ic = 4995.62 Angstrom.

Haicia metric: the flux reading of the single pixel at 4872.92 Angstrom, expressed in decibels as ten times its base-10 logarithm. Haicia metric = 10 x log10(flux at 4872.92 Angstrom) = 1.88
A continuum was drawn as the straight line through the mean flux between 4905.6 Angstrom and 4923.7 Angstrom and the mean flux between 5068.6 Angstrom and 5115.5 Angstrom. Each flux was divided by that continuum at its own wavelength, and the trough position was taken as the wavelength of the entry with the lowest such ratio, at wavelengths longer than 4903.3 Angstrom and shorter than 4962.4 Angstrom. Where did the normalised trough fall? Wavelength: 4938.43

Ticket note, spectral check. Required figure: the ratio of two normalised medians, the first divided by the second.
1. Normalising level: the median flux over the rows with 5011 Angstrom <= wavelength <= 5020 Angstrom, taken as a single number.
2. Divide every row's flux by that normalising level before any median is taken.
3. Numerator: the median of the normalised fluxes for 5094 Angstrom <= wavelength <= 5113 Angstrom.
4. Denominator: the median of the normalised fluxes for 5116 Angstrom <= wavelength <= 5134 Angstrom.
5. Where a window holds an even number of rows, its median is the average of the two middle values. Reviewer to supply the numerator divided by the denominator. 0.94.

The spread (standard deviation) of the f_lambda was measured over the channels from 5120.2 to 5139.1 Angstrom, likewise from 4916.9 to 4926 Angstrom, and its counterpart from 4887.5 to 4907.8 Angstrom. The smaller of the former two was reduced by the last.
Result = -0.072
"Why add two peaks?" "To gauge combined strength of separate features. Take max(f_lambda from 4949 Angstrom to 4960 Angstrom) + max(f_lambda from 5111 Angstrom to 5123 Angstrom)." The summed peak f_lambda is 3.36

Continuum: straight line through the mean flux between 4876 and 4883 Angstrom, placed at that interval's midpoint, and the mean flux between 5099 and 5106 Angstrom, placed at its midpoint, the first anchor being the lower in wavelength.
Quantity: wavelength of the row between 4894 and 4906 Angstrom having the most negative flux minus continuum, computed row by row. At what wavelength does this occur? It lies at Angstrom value 4902.18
